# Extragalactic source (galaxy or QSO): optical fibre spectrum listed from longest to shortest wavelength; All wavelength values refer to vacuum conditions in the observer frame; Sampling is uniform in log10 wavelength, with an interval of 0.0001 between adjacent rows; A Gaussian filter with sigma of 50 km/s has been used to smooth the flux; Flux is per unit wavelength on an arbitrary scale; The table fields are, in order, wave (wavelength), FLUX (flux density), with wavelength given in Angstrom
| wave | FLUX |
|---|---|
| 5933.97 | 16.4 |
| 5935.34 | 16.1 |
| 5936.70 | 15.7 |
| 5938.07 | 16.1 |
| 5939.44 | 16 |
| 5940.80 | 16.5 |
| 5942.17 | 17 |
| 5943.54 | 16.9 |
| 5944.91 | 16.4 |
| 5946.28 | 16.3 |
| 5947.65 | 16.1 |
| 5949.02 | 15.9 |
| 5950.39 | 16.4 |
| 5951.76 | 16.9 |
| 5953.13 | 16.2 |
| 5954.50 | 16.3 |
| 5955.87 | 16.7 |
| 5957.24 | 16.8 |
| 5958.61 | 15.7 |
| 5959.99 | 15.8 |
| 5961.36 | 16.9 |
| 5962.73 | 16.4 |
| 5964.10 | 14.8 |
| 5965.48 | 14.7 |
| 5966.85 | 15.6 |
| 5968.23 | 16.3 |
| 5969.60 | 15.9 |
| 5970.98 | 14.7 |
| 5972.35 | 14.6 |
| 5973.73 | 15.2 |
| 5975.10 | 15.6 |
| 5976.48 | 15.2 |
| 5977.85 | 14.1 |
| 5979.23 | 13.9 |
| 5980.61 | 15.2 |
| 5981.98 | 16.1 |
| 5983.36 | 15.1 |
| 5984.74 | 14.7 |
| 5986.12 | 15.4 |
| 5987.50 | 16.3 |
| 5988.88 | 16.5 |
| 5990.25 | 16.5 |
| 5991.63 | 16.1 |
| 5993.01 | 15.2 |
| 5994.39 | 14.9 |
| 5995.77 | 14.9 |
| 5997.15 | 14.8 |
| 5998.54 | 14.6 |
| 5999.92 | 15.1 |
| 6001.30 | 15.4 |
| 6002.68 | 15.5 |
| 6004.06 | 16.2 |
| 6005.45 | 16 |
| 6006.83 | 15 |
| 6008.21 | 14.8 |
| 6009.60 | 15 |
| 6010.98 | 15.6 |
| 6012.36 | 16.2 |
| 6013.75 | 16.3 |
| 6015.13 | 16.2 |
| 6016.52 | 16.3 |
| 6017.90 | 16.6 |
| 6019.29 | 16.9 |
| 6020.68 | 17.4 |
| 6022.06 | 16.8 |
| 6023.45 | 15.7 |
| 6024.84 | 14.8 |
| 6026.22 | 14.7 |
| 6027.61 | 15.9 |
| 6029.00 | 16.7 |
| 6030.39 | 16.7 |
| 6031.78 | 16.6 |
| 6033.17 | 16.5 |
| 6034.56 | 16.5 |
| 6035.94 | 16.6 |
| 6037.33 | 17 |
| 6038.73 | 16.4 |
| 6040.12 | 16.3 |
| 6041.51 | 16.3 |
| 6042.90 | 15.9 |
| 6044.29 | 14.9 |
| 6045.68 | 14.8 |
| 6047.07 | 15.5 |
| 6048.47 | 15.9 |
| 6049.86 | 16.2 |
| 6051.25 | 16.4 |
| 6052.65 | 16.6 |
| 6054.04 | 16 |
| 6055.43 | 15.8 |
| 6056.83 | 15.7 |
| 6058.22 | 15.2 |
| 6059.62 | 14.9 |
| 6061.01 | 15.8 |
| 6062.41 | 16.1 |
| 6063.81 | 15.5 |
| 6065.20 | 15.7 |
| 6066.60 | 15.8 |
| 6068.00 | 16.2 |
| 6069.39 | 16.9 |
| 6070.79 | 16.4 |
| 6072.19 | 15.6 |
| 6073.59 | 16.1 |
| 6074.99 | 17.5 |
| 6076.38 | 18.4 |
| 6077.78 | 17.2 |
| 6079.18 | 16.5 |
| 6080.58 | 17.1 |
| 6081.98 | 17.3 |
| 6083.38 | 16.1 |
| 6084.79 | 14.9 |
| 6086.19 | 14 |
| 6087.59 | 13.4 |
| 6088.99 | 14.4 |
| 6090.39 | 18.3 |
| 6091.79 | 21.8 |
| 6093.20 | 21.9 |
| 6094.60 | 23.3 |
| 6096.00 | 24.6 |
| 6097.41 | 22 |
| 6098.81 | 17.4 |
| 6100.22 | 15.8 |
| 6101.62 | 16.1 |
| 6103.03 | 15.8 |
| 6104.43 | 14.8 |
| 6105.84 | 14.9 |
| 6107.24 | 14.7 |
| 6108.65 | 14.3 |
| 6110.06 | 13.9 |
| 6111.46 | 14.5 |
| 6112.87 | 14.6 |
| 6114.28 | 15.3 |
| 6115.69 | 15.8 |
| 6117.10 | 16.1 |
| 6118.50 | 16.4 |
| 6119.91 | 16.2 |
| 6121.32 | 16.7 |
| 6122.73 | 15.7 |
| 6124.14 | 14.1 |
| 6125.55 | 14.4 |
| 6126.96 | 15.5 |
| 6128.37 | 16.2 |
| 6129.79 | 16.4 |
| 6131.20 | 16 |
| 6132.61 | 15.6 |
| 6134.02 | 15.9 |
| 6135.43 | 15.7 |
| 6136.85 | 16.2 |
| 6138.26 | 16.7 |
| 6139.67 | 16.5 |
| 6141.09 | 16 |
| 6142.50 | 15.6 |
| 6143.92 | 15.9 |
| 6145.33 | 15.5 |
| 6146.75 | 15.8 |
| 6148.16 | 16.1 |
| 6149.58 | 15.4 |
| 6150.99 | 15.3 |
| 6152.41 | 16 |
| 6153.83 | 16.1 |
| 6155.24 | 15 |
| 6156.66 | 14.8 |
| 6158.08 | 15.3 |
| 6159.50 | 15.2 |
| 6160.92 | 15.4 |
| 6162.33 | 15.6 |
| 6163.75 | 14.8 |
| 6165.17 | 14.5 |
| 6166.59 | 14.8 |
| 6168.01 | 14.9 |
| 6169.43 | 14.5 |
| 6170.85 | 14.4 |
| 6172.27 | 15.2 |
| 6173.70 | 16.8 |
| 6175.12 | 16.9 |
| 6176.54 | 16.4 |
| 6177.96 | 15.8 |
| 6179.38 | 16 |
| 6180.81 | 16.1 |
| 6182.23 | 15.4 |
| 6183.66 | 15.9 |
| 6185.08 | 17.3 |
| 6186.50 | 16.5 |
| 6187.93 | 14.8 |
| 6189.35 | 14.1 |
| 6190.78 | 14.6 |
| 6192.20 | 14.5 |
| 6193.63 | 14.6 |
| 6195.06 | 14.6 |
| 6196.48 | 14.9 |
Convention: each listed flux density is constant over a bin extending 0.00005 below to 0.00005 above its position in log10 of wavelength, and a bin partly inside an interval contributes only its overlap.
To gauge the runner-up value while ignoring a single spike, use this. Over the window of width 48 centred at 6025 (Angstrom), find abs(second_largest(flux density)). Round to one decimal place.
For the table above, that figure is 17.0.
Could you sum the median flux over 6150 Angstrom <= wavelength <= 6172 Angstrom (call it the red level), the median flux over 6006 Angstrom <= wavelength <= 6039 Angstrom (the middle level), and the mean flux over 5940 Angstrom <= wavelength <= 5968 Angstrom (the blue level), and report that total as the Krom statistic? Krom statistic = 48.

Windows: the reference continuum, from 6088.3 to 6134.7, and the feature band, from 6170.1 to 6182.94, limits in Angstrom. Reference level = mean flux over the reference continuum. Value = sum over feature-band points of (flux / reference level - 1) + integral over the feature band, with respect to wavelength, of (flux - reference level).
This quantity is -10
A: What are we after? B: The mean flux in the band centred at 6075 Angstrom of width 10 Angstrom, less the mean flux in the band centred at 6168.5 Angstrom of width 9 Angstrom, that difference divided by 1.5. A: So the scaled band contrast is 1.4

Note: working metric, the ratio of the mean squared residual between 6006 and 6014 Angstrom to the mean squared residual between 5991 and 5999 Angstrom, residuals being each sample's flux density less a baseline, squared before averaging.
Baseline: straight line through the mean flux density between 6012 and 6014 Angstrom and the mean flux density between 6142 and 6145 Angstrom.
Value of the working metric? 0.6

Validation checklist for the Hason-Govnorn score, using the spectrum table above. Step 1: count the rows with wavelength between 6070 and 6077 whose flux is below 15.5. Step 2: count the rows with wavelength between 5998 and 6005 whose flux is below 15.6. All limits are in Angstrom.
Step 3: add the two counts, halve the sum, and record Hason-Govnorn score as 2.0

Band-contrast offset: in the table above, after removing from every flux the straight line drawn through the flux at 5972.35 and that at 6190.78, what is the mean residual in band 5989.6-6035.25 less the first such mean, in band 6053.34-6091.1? -0.2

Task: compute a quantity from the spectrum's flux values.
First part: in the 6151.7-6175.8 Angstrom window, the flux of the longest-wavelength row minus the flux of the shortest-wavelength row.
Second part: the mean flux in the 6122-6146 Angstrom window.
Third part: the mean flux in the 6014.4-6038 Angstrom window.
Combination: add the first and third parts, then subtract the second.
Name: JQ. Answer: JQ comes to 1.5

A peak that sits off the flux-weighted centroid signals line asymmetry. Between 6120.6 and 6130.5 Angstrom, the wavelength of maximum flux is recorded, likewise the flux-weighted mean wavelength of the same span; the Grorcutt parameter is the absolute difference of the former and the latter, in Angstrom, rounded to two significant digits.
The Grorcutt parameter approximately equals 4.3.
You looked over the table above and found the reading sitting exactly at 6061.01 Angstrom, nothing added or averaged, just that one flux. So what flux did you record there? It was 15.8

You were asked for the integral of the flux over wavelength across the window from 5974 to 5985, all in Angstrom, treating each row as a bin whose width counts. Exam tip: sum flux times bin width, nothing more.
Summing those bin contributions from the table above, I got 165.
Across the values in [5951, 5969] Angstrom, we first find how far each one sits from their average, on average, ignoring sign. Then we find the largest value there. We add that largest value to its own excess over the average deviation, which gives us 33.2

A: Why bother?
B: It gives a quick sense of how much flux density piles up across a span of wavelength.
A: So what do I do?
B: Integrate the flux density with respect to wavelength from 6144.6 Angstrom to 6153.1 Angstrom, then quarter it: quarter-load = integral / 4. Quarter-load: 33.3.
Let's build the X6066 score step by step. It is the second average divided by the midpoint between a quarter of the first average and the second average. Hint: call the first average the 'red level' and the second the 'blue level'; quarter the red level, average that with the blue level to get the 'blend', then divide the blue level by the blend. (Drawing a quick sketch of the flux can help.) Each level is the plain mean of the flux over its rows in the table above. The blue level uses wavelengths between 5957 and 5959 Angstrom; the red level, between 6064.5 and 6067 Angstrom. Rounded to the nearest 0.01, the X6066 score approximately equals 1.61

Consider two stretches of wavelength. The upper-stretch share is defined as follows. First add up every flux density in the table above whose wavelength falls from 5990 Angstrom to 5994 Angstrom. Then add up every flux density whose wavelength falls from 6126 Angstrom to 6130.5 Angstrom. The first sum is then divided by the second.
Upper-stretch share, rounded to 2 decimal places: 0.99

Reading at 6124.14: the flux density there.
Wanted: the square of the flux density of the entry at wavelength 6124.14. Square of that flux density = 199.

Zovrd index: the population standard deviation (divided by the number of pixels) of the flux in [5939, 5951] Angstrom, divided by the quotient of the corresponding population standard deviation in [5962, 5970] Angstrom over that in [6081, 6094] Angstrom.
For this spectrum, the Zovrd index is 1.6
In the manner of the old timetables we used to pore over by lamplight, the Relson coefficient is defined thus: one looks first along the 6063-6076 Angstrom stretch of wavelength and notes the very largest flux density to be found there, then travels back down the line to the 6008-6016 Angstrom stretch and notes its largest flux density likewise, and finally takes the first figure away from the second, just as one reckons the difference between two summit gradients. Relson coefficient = -1.2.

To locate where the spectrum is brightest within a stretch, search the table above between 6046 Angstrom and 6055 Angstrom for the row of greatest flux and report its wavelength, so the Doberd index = 6052.65 Angstrom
